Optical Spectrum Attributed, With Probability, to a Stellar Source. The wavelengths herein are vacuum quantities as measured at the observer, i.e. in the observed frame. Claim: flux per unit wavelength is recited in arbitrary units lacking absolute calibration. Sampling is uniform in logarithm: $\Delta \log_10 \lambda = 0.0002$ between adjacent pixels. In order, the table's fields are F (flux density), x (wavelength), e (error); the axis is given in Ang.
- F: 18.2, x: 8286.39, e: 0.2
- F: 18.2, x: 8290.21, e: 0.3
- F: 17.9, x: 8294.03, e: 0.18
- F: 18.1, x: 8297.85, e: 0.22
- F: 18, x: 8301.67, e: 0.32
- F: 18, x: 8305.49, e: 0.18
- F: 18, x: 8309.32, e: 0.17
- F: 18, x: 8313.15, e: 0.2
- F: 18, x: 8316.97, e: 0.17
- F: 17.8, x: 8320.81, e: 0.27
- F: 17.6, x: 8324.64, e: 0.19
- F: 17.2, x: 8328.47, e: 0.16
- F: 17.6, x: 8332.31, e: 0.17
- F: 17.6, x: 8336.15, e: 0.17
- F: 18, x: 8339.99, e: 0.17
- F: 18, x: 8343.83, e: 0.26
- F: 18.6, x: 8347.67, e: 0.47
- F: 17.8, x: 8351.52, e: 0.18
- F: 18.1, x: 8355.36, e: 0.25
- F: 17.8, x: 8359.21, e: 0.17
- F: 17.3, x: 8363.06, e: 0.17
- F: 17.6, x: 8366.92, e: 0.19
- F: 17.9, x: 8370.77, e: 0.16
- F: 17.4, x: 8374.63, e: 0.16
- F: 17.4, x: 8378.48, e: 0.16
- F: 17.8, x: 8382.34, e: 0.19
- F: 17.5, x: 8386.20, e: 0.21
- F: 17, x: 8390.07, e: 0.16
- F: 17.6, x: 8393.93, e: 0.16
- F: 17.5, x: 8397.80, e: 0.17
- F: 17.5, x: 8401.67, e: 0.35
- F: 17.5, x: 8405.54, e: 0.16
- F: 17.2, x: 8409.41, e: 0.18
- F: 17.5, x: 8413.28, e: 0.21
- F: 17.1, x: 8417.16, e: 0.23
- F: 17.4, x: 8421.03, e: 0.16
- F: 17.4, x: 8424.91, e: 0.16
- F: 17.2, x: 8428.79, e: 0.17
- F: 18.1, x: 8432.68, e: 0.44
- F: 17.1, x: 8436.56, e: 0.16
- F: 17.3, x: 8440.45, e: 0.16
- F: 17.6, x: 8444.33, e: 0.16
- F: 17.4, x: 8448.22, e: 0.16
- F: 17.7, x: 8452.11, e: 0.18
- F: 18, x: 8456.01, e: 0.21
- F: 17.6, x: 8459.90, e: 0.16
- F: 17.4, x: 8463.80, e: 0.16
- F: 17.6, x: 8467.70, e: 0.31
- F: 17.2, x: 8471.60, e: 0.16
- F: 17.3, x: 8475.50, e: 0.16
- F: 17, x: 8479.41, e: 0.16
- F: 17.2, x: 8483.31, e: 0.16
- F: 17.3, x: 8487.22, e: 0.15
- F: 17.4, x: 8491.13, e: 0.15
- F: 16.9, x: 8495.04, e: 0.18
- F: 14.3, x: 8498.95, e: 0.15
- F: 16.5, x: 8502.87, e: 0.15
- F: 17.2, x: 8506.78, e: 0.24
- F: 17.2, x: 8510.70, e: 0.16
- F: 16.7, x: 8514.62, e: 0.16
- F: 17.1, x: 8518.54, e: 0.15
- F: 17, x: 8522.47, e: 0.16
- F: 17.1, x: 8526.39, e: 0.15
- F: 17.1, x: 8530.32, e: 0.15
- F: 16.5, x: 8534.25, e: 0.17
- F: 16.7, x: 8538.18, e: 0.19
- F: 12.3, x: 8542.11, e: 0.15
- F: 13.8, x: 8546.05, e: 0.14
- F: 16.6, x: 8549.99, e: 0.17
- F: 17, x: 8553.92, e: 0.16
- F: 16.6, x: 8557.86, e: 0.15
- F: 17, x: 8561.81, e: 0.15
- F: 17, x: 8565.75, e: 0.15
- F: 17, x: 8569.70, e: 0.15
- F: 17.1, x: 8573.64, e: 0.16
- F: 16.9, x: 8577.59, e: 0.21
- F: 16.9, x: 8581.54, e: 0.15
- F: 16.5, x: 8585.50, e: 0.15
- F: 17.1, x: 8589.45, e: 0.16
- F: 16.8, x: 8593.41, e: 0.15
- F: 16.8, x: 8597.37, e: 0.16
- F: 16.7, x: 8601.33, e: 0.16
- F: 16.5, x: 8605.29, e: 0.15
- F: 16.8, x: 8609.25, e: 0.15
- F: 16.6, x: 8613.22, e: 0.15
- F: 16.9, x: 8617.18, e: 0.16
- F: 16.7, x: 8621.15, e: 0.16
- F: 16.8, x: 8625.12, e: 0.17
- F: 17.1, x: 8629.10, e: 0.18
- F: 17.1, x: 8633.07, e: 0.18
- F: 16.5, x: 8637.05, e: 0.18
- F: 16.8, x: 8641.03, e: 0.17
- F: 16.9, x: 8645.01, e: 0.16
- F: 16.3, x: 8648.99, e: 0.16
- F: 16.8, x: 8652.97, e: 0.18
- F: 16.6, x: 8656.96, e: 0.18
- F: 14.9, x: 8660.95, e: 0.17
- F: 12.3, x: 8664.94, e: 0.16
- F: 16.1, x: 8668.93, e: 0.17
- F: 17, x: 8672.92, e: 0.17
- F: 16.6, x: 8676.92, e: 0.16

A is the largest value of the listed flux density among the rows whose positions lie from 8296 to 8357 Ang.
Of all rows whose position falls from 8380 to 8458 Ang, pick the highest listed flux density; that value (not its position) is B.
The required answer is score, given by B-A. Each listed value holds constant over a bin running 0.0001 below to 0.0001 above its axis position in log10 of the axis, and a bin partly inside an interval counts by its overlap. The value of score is -0.5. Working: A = 18.6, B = 18.1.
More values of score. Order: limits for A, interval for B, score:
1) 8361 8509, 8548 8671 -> -1.0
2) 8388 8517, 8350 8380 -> 0.0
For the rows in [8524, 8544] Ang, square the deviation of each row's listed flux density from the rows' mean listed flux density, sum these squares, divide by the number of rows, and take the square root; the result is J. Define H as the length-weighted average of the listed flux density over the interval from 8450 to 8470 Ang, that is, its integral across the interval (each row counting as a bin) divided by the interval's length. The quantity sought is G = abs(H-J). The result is 15.8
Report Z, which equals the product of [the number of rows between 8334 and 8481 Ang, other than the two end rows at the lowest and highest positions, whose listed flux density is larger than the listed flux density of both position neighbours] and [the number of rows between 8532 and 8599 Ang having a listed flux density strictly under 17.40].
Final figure 187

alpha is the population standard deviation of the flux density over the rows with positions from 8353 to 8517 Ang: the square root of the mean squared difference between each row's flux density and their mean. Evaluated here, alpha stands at 0.58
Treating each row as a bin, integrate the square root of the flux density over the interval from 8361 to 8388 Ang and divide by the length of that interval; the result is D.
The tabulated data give 4.19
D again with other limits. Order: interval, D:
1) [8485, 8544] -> 4.06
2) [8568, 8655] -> 4.10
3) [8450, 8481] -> 4.18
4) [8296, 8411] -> 4.21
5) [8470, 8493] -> 4.15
